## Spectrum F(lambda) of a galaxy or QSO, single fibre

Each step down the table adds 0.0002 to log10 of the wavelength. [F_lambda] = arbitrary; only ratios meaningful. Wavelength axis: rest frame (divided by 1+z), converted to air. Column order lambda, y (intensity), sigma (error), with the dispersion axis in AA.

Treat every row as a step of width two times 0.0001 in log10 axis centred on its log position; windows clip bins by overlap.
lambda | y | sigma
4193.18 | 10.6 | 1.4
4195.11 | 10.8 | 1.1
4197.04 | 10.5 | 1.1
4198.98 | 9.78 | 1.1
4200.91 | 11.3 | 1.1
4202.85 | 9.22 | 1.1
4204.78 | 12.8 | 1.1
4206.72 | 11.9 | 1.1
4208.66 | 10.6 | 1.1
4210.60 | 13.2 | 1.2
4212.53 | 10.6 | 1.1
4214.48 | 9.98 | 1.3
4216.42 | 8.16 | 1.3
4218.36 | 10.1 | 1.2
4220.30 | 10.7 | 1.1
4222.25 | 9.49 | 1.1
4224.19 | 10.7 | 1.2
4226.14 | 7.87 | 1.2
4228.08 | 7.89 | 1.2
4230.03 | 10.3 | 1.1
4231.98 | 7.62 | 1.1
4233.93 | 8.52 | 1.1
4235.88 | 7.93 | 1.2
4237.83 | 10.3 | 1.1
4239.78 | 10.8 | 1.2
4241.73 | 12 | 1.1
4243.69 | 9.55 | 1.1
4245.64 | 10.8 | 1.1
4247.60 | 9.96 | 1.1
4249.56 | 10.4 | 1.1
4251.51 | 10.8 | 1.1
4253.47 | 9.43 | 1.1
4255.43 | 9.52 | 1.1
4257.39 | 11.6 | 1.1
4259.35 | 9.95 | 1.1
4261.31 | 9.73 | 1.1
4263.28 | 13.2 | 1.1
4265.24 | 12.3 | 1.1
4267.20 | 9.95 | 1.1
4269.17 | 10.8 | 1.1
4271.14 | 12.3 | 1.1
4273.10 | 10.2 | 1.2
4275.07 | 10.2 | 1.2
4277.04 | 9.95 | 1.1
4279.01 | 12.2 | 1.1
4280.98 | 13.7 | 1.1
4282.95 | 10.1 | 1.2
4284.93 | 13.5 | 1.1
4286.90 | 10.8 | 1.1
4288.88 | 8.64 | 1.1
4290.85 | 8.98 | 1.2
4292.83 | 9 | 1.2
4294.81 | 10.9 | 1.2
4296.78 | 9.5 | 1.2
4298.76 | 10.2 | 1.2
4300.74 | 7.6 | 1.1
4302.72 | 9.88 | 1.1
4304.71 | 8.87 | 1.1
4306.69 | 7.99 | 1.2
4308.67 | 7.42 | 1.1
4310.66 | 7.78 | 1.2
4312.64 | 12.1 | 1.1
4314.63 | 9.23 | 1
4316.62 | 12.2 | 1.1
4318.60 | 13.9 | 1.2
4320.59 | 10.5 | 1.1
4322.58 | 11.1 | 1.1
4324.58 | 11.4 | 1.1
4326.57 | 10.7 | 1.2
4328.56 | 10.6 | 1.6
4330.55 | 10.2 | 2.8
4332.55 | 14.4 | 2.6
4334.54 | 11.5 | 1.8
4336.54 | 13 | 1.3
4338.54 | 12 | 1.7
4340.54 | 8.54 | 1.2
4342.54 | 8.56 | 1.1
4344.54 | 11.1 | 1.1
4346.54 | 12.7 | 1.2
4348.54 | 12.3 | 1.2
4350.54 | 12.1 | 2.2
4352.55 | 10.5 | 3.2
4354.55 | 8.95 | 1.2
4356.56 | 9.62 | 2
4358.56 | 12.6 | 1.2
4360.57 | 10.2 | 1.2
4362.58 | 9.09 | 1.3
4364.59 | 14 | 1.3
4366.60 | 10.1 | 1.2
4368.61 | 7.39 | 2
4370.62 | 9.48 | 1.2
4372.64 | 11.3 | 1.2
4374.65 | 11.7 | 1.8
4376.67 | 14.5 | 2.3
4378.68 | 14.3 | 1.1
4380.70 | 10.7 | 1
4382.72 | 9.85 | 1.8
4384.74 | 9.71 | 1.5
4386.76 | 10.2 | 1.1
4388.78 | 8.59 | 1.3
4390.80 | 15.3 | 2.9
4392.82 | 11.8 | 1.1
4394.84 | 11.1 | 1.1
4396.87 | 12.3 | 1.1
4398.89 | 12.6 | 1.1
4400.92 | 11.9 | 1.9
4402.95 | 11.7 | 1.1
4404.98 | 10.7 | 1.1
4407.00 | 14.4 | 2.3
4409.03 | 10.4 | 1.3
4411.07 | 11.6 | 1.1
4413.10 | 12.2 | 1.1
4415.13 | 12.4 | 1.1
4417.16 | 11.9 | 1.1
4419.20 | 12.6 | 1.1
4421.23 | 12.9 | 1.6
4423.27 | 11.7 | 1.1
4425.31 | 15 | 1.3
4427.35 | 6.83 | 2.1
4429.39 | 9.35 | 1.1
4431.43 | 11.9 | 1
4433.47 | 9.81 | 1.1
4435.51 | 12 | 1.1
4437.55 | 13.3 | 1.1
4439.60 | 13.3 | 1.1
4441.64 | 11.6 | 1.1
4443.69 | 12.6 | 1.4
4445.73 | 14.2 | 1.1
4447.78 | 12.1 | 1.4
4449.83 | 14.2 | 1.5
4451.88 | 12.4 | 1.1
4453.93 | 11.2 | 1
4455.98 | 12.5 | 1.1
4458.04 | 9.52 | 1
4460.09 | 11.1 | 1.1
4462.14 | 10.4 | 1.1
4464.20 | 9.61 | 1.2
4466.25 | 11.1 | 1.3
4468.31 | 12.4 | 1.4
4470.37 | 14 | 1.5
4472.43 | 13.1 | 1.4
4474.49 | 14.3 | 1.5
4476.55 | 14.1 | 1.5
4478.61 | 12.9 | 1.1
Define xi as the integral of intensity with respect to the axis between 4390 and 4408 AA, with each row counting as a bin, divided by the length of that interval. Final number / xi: 12.4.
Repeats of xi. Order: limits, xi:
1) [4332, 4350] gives 11.5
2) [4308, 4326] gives 10.7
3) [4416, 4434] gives 11.4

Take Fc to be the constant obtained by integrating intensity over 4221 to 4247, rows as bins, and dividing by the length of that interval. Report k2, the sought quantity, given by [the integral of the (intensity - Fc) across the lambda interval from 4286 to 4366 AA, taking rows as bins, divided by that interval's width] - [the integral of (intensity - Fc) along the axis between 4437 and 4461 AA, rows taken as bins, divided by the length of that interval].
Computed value -1.8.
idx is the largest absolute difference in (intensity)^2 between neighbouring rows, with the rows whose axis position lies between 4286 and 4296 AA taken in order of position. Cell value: 42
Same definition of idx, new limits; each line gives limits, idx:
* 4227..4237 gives 48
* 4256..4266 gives 80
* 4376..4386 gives 90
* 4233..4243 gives 43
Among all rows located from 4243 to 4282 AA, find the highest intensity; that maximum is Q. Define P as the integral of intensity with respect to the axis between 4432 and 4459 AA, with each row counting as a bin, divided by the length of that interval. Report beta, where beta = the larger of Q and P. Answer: 13.7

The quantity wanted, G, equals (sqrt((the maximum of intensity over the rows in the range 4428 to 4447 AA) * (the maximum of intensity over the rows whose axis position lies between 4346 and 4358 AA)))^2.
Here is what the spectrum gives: 180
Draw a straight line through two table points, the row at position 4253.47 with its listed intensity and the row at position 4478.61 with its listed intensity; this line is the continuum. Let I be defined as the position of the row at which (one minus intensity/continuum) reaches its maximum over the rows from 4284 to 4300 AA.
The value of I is 4288.88 AA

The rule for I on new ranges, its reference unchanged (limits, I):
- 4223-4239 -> 4231.98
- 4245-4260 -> 4253.47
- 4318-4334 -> 4330.55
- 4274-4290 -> 4288.88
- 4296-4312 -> 4308.67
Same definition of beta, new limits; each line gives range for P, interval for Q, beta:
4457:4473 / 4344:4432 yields 15.3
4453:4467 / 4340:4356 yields 12.7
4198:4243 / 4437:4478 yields 14.3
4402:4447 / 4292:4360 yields 14.4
